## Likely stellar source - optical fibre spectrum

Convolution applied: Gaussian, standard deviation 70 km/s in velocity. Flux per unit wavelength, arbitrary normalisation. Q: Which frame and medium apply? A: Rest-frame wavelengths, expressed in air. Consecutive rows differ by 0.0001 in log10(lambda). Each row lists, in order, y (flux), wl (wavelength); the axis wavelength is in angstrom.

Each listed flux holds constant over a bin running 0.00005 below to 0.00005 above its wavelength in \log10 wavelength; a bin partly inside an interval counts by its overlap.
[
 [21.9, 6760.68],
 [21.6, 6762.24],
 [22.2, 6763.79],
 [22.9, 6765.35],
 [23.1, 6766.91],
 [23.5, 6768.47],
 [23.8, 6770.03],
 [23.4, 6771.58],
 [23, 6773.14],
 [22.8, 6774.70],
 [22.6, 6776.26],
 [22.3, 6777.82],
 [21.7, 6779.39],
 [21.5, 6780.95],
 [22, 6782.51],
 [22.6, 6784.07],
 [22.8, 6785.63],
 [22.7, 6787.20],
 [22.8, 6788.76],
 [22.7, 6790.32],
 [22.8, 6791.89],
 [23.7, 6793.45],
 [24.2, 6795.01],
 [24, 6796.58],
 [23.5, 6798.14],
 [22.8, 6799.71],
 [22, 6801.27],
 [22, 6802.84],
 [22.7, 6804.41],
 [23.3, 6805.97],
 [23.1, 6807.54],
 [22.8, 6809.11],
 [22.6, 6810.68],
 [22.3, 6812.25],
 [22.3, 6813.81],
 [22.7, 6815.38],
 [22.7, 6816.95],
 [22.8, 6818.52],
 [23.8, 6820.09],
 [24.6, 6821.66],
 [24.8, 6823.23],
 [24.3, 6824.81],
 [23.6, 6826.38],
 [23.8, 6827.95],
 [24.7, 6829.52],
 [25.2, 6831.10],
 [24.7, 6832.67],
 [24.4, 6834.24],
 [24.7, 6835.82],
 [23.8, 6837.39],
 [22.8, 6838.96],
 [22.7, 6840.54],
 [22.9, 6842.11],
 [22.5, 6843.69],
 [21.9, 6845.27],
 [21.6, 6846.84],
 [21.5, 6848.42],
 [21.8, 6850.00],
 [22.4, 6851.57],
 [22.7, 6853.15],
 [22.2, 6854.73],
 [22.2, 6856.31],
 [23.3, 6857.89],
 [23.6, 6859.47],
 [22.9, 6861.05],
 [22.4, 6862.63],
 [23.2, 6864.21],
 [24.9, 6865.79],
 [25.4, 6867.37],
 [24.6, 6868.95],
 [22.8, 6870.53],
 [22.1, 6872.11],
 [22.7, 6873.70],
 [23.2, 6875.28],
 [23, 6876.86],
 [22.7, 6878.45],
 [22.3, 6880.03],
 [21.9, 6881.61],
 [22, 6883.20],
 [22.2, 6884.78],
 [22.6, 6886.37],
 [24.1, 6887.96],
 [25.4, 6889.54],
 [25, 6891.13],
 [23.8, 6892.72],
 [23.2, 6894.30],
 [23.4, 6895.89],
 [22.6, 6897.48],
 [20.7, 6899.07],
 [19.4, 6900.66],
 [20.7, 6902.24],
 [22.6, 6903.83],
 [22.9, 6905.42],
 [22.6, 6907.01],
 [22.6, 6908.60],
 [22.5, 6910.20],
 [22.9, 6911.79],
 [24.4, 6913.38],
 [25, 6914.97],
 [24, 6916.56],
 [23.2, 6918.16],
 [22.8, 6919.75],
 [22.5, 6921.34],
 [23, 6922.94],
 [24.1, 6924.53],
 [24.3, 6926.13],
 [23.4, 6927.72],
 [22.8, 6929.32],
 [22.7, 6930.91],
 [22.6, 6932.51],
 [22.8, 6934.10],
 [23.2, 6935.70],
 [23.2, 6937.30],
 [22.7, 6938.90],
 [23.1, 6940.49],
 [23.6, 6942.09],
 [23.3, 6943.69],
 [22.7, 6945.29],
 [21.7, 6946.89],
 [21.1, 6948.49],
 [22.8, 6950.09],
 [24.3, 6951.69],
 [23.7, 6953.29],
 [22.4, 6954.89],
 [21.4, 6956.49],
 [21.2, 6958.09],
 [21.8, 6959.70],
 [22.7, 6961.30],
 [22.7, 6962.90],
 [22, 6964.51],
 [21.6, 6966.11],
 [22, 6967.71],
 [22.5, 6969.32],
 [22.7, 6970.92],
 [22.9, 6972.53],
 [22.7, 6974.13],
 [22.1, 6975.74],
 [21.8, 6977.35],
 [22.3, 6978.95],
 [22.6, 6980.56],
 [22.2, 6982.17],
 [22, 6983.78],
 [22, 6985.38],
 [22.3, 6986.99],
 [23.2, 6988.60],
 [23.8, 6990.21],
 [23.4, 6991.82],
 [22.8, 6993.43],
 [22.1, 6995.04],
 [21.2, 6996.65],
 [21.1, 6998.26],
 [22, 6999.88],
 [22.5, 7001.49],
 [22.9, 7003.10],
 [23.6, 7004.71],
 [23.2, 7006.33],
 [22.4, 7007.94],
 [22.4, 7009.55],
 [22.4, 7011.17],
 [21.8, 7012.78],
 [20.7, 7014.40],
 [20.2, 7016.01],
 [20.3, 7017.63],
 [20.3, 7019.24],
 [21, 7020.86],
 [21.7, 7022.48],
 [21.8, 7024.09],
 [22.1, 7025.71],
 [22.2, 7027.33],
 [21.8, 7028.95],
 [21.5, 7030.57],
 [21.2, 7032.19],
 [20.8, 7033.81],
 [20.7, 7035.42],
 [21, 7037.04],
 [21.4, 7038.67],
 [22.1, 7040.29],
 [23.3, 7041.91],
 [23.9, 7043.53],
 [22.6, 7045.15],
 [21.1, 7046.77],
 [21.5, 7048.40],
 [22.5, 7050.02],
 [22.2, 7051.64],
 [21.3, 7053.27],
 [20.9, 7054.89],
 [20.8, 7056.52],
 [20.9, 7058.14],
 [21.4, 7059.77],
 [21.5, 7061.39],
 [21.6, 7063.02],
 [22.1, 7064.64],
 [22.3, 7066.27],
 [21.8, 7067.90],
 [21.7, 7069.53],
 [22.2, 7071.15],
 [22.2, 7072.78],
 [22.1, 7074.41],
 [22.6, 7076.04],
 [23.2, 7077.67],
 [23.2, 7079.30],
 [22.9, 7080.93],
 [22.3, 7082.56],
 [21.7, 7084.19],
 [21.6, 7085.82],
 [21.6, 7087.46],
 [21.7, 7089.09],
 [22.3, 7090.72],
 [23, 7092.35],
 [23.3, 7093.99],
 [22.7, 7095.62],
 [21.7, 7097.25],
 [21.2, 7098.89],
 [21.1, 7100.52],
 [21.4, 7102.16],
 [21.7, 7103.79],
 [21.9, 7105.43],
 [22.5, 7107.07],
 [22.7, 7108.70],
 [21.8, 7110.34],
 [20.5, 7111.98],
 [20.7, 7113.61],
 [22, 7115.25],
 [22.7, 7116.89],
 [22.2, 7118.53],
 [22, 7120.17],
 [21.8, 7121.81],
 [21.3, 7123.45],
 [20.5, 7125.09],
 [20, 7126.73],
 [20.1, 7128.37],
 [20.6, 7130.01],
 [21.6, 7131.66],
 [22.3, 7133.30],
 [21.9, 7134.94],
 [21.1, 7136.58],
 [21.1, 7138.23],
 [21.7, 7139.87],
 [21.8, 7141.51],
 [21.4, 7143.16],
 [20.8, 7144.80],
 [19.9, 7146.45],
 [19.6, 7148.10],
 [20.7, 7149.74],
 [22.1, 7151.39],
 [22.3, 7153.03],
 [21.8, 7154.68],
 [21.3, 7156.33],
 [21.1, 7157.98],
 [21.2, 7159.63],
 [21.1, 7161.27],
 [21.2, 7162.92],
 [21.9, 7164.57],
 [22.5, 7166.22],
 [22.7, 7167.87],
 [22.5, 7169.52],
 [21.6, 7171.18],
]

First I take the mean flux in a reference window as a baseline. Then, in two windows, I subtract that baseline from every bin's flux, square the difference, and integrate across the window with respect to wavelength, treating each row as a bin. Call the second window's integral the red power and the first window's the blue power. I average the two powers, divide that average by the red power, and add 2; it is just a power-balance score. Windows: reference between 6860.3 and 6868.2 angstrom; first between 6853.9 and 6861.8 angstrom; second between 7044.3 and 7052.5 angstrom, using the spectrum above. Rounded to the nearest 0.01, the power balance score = 2.66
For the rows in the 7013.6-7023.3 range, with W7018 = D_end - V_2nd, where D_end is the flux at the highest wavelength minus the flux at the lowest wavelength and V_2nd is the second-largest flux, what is -20.00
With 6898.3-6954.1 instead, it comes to -21.40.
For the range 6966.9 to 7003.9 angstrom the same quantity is -22.50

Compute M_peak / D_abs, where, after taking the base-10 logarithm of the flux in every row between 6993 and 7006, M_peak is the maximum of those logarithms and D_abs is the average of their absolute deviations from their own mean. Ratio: 104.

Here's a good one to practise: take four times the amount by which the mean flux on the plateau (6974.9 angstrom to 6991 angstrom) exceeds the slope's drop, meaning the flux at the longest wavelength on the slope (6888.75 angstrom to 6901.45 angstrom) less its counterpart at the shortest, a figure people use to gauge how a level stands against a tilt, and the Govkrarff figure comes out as 114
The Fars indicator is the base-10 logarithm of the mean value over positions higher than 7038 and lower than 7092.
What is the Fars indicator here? 1.34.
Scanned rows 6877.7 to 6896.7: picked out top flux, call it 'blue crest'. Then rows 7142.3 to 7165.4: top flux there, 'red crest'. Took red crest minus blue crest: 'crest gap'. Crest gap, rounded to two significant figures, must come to -3.1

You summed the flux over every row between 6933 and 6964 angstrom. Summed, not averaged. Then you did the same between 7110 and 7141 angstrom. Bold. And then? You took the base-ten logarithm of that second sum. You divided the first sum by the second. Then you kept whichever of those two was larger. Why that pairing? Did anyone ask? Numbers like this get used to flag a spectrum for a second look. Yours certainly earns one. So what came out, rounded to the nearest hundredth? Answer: 2.61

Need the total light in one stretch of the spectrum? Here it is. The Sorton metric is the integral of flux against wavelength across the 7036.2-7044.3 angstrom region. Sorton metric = 181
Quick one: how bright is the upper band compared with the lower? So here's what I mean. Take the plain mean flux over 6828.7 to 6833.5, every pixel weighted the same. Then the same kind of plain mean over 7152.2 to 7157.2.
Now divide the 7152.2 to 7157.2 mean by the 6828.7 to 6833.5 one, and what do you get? 0.877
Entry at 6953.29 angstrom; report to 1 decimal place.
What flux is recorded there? 23.7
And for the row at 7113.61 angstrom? 20.7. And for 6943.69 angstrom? 23.3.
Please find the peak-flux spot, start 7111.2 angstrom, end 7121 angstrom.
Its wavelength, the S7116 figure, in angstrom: 7116.89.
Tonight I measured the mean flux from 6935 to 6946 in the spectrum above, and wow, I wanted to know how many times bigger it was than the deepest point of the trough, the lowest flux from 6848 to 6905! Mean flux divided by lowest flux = 1.19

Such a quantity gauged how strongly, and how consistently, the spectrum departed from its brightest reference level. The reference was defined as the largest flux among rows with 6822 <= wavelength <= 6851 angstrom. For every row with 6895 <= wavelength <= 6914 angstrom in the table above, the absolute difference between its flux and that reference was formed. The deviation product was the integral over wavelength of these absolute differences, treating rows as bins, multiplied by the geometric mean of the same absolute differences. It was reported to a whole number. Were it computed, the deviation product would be 147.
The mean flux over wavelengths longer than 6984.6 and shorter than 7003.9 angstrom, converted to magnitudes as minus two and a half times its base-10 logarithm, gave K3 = -3.38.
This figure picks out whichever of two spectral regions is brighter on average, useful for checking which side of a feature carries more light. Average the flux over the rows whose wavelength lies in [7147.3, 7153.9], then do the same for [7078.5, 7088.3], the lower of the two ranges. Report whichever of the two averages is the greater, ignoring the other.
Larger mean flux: 22.2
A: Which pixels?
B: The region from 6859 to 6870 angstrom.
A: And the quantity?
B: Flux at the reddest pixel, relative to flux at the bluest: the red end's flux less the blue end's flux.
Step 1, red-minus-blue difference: 1.0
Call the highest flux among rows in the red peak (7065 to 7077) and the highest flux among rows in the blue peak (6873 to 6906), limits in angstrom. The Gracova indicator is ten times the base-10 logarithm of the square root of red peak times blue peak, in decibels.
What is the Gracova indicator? 13.8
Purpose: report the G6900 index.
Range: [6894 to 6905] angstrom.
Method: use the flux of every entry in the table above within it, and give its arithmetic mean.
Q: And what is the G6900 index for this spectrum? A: 21.8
